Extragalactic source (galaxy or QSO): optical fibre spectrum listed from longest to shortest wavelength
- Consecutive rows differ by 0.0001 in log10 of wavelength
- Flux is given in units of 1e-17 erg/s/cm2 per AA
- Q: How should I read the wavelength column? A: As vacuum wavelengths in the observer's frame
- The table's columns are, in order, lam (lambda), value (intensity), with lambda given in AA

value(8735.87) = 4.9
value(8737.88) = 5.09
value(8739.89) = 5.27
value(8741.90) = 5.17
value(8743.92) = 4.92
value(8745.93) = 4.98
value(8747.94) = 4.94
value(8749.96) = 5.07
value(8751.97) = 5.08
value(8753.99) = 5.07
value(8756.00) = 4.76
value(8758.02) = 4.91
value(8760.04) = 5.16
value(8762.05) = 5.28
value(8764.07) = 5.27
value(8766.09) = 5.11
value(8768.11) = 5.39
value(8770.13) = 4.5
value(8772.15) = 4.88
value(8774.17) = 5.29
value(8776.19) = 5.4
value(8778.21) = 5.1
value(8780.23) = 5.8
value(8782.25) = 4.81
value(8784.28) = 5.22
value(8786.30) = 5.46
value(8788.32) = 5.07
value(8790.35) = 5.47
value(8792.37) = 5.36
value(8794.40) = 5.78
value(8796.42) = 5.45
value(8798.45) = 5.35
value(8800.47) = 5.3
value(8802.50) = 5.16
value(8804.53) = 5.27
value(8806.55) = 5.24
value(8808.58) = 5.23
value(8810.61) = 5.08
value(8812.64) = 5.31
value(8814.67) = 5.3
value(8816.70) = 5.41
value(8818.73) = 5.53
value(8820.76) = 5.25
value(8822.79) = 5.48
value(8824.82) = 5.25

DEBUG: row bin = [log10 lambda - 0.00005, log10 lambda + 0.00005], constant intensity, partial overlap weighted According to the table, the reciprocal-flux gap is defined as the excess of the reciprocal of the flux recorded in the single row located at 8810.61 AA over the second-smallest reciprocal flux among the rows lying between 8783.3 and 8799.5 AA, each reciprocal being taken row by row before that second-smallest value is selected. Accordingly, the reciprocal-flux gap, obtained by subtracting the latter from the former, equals 0.014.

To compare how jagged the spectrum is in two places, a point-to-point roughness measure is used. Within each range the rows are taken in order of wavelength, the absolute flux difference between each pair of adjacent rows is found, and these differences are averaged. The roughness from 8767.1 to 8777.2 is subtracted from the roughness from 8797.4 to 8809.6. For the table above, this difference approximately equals -0.38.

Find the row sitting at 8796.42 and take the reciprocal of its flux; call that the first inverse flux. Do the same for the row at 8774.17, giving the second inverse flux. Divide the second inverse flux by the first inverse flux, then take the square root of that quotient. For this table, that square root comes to 1.015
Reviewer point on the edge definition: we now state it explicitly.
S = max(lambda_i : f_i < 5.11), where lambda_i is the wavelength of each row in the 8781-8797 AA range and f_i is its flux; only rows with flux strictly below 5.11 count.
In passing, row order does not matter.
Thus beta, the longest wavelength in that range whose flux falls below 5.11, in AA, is 8788.32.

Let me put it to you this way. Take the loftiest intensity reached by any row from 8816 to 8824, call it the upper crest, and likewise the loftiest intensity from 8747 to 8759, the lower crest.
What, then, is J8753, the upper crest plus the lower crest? 10.61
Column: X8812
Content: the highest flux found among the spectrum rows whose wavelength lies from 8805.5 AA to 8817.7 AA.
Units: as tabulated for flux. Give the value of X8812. 5.41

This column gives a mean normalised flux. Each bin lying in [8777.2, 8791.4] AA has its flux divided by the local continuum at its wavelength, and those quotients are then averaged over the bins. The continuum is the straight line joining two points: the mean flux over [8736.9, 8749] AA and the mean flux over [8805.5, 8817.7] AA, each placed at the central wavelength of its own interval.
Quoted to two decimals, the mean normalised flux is 1.02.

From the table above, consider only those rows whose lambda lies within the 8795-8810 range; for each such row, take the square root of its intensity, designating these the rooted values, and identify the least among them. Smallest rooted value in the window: 2.27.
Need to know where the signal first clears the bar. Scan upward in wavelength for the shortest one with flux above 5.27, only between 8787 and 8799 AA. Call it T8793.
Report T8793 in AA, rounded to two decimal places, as 8790.35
